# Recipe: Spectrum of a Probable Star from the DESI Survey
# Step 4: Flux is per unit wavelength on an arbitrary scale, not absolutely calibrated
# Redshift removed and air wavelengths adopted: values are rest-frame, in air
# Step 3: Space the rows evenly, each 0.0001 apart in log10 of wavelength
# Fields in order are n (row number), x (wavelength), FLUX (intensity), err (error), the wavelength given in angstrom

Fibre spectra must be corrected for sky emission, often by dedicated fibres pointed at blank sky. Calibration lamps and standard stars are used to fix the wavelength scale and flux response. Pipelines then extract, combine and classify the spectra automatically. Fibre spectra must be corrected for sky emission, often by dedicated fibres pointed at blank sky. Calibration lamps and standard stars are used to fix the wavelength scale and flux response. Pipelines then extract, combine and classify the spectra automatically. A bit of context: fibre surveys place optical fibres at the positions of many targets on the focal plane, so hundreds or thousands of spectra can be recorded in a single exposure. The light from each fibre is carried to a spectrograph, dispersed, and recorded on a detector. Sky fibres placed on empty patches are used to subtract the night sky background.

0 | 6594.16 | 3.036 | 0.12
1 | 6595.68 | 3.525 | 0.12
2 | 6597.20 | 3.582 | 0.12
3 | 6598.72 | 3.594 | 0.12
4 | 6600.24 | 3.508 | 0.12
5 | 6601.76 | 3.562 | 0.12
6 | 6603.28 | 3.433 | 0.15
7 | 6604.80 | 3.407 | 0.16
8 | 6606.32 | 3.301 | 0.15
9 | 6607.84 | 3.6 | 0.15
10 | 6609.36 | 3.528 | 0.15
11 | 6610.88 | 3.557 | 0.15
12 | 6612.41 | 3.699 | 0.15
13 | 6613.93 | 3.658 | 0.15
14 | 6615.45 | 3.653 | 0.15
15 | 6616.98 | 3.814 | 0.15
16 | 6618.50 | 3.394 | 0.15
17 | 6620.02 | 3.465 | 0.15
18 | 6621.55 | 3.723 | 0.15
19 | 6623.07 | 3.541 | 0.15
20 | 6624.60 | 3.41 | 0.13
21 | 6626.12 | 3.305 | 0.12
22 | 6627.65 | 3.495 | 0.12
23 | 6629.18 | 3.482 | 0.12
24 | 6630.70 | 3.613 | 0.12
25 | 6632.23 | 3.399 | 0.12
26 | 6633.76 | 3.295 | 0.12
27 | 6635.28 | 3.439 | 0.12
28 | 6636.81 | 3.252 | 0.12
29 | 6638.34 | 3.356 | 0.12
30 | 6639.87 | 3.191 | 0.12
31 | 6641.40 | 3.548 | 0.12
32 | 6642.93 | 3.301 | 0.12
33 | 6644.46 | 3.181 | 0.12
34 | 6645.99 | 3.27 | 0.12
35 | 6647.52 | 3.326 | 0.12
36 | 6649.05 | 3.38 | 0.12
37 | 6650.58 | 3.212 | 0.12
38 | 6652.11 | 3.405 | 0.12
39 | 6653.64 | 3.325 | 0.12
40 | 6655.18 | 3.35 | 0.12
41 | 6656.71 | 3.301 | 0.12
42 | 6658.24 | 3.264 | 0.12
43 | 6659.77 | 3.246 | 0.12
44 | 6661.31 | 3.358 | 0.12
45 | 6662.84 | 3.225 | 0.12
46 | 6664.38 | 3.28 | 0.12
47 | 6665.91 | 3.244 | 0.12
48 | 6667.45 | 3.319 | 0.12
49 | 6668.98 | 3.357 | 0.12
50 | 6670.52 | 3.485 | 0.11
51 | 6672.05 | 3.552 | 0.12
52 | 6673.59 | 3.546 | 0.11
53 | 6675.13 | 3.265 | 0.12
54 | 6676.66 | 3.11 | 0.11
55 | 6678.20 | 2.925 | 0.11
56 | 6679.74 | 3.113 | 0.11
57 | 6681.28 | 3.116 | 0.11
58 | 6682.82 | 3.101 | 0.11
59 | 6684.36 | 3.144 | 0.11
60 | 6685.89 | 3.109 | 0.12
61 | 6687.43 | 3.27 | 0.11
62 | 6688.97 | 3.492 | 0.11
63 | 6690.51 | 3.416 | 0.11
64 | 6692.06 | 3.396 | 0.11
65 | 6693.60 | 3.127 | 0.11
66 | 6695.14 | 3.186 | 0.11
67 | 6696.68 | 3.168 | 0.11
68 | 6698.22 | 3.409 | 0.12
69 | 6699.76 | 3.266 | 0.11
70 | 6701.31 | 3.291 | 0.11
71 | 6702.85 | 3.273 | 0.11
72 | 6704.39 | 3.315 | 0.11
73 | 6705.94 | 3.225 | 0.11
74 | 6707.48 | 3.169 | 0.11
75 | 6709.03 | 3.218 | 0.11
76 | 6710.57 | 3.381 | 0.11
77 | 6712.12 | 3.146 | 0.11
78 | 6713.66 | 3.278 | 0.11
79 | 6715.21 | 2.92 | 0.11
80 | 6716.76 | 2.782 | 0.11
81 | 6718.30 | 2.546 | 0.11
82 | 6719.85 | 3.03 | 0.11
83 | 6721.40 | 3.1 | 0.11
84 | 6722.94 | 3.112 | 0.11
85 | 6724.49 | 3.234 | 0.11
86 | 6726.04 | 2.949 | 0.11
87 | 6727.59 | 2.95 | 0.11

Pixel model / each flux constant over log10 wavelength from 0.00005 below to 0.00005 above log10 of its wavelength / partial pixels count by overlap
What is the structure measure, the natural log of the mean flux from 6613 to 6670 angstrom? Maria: 1.22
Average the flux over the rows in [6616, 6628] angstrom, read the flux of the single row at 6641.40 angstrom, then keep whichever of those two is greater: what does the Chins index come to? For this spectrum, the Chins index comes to 3.55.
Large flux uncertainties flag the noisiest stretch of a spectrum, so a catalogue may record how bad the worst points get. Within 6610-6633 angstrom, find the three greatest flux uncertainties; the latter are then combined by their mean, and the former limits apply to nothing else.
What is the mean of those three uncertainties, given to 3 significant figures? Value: 0.150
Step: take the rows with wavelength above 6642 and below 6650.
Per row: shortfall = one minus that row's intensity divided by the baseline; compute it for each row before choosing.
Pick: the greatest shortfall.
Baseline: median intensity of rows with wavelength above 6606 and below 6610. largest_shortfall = 0.10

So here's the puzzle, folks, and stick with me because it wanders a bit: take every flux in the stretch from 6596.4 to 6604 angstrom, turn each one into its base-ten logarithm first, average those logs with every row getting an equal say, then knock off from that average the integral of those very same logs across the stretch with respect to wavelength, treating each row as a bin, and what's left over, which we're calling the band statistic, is -3.62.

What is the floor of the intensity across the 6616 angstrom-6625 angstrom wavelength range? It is 3.394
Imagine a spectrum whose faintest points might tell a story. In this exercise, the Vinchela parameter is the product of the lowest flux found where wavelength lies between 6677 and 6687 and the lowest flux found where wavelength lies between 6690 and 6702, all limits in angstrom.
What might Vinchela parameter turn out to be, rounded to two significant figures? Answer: 9.1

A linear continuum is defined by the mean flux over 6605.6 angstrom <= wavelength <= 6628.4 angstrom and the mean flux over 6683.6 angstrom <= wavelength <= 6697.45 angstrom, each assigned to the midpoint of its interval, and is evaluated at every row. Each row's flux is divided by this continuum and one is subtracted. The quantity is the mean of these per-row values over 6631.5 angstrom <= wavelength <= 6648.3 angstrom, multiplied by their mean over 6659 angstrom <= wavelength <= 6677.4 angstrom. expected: 0.0001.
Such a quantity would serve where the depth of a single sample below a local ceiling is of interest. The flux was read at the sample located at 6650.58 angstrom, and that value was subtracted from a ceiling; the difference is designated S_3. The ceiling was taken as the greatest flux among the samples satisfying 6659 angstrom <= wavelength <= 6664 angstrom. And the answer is 0.15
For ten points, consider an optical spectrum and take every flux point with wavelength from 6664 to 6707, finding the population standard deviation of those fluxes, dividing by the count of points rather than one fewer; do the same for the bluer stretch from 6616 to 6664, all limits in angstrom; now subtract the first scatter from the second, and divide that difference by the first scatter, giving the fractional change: -0.01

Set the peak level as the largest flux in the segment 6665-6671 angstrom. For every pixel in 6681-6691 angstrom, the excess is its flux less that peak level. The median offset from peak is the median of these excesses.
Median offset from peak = -0.34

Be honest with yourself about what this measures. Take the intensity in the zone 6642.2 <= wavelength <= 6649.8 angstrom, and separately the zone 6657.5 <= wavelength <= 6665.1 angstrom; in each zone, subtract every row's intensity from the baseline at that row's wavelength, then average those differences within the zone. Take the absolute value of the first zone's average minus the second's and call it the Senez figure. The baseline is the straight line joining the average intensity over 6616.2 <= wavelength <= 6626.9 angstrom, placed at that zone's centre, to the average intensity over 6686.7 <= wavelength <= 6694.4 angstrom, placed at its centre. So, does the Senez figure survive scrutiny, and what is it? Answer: 0.02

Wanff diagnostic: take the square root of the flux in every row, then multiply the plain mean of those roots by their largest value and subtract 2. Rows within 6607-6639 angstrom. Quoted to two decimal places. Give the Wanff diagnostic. 1.66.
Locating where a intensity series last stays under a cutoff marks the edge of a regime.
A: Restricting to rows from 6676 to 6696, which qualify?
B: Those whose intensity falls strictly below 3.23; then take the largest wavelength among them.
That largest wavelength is 6695.14 angstrom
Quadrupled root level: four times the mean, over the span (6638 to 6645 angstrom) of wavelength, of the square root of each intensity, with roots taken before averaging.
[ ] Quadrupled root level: 7.28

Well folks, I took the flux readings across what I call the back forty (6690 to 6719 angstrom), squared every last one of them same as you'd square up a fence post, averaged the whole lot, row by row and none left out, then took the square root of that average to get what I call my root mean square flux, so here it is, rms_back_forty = 3.19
